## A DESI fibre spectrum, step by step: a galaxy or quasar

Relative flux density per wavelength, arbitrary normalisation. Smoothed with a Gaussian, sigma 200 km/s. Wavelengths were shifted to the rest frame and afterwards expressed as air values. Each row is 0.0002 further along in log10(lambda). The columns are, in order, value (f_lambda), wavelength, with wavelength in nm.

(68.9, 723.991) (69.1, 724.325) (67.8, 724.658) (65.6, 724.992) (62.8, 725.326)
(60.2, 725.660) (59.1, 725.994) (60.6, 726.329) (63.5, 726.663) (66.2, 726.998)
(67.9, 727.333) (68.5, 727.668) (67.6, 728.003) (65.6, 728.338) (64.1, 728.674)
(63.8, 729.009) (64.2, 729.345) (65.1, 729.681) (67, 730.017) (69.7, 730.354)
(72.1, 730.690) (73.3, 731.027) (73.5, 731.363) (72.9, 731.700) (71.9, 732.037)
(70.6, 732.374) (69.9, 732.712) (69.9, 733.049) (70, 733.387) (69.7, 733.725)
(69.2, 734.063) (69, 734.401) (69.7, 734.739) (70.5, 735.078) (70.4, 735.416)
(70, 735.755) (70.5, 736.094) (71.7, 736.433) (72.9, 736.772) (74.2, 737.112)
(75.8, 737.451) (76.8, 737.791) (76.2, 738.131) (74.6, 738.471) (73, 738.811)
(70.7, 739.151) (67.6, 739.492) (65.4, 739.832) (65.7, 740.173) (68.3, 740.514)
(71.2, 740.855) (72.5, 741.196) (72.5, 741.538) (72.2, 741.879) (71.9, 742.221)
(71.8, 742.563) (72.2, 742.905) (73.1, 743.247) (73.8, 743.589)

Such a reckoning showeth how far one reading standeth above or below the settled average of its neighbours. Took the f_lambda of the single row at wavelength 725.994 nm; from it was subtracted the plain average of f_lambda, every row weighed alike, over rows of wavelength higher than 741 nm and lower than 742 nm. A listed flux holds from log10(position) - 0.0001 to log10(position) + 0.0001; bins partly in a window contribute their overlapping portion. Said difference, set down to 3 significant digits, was -13.3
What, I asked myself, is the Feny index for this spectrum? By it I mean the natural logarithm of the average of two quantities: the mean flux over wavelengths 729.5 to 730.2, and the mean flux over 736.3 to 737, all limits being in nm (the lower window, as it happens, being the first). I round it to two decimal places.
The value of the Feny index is 4.24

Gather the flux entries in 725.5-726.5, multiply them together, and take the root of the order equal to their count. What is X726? 60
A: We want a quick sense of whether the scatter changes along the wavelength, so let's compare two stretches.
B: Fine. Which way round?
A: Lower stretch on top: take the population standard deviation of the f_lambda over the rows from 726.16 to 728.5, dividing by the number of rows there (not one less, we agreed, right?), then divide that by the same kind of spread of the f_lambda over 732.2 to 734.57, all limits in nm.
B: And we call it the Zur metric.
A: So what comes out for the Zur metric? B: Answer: 5.3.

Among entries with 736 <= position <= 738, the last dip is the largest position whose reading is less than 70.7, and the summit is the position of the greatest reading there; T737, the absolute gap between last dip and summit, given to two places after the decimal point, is 1.70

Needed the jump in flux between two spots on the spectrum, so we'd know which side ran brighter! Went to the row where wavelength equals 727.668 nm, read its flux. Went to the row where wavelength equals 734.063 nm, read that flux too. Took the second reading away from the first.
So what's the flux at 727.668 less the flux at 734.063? -1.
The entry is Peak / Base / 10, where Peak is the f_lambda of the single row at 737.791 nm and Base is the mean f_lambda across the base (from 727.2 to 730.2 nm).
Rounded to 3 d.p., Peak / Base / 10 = 0.116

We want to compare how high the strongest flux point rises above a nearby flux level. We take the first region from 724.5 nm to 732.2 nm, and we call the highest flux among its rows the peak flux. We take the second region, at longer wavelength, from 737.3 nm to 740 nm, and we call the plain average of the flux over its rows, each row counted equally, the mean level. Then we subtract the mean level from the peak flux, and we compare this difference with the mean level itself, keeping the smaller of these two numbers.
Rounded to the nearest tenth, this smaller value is 1.0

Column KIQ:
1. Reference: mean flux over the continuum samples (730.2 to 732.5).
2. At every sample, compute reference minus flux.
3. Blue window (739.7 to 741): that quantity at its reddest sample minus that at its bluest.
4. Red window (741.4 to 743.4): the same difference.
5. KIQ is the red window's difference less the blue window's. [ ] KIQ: 5.2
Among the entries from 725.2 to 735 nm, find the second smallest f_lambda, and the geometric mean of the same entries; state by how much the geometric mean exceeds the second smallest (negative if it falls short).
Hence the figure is 7.2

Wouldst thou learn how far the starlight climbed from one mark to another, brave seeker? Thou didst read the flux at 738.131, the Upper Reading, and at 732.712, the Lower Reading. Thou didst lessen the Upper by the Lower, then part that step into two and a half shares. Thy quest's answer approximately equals 2.5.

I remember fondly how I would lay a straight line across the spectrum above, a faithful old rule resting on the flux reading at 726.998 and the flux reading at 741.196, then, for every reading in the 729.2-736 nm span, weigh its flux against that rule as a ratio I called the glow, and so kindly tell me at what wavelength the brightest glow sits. 731.363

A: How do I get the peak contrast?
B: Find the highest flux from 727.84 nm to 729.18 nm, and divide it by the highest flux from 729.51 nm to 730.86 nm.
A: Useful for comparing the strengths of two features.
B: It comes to 0.938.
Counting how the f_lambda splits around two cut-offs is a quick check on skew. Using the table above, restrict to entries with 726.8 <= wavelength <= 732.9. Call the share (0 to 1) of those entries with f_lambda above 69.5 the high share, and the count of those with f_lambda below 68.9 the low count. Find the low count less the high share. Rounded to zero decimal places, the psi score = 10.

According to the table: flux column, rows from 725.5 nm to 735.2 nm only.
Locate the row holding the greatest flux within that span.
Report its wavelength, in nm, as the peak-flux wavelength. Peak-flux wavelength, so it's 731.363 nm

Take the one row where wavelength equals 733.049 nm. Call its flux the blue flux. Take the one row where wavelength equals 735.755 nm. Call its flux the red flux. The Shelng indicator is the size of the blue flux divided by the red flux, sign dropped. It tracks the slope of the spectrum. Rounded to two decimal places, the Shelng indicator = 1.00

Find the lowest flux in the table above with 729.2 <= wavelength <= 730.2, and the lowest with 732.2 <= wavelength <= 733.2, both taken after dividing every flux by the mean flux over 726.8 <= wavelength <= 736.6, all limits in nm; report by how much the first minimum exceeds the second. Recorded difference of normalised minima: -0.082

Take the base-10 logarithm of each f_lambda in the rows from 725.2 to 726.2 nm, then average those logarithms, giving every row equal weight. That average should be 1.78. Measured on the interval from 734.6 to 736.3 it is 1.85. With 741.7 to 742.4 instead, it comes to 1.86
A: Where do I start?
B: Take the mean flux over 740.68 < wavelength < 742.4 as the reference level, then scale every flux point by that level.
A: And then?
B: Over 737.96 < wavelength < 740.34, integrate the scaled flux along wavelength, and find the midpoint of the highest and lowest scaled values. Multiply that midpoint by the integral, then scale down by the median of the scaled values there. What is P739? 2.33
